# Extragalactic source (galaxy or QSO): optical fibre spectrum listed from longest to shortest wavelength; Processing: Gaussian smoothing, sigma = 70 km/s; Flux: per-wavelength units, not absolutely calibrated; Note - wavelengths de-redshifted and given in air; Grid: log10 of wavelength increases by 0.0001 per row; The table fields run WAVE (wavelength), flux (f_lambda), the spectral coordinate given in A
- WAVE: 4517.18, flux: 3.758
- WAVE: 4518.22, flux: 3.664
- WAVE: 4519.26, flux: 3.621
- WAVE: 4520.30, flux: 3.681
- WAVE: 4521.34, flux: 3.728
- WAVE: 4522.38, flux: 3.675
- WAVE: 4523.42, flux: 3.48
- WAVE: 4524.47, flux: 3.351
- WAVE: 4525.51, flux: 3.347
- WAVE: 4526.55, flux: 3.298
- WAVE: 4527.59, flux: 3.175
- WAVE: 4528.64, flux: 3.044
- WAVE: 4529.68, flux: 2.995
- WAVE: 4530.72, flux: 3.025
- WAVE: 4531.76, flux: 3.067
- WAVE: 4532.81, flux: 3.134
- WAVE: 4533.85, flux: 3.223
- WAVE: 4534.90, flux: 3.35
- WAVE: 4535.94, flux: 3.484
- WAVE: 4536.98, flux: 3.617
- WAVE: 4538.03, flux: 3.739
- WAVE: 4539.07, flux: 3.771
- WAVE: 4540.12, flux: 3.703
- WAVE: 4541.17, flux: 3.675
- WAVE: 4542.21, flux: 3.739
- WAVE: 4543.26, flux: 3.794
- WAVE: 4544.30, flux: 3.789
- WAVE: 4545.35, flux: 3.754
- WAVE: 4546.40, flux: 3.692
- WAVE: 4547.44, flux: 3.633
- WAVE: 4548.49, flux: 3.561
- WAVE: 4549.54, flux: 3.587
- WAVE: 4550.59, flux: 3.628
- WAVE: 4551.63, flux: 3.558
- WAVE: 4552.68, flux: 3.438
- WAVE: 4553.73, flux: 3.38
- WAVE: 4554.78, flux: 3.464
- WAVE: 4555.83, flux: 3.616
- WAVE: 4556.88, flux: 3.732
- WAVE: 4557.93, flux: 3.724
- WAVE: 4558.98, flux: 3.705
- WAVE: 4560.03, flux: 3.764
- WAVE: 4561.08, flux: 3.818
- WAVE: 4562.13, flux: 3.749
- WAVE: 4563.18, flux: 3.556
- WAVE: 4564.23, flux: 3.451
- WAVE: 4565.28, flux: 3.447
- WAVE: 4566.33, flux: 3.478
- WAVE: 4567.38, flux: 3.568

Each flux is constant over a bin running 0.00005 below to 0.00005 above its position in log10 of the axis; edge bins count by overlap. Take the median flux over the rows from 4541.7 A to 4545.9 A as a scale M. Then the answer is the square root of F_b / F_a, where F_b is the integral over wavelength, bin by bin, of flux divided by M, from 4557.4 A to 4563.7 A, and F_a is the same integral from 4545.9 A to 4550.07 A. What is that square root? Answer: 1.2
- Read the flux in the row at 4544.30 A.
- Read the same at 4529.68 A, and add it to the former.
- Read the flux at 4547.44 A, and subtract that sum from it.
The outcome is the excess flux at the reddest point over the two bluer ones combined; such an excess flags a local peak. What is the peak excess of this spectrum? -3.2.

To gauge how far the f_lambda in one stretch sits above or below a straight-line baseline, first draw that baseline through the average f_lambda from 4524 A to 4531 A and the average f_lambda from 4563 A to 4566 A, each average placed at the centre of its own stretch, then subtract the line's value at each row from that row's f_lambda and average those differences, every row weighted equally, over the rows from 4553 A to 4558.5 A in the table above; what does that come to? 0.17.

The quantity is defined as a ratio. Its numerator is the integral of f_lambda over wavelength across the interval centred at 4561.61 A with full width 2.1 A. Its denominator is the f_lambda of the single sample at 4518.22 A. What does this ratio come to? 2.2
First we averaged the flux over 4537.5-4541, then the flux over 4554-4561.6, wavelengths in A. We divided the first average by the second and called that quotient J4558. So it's 1.01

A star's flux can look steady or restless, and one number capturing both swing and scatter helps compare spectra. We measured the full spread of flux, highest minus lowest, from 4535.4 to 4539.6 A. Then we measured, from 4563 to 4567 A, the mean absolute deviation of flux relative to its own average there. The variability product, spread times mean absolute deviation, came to 0.010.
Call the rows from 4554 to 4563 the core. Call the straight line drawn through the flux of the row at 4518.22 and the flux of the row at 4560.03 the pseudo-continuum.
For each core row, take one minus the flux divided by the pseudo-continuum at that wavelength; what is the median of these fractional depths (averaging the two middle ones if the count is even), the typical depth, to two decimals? 0.01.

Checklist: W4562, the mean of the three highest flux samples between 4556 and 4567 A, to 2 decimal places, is 3.78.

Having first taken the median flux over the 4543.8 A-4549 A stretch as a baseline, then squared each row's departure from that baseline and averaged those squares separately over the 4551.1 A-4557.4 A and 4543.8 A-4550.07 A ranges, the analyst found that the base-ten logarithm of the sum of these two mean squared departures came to -1.3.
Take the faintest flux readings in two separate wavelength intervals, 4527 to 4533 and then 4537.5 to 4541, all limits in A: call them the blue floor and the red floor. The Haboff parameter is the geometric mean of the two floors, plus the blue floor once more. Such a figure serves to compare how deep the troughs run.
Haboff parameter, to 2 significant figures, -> 6.3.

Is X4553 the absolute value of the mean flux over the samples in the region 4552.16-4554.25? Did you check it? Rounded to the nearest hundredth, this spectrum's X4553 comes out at 3.41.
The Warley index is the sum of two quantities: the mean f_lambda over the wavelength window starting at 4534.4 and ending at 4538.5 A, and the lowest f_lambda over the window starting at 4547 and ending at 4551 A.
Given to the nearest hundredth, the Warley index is 7.11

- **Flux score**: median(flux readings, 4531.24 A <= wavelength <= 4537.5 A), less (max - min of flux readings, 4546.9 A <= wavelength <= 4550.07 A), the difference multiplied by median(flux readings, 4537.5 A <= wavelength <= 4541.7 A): 12.0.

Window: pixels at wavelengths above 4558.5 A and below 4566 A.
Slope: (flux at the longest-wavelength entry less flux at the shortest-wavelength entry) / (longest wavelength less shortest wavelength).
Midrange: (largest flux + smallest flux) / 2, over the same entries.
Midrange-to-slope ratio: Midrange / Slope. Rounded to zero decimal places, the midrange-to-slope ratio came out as -89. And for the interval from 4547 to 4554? -87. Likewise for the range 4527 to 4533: -393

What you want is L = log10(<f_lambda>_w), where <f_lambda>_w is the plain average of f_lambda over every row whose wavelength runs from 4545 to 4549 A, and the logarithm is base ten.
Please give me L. 0.563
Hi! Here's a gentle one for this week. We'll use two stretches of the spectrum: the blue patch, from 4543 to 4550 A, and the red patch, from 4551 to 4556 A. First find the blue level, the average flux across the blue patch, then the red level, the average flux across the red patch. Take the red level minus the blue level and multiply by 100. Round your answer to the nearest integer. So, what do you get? -20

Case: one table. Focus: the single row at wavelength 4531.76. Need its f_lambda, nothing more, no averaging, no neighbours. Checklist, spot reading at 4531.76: 3.067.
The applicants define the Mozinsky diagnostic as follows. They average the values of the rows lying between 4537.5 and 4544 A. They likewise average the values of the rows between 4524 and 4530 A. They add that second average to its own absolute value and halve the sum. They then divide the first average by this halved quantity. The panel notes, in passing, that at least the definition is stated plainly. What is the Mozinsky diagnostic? 1.17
